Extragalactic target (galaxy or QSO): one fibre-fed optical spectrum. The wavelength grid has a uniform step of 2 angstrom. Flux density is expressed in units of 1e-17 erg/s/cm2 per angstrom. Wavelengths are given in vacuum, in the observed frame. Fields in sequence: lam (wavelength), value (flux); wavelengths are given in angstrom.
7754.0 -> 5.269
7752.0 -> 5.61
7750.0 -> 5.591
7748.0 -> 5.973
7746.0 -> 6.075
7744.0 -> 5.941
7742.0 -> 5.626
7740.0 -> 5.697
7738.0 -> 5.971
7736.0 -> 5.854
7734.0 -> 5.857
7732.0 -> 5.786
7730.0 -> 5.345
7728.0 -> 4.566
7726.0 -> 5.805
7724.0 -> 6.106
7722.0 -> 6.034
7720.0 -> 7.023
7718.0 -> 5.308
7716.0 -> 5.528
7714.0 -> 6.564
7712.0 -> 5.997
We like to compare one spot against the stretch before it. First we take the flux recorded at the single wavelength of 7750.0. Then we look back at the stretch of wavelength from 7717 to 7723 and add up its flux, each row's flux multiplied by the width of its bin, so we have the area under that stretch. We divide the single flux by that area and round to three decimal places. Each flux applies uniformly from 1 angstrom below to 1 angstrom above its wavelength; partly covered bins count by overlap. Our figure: 0.152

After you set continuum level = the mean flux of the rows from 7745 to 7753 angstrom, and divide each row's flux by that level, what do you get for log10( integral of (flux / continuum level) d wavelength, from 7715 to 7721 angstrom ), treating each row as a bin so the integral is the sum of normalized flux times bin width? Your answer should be 0.789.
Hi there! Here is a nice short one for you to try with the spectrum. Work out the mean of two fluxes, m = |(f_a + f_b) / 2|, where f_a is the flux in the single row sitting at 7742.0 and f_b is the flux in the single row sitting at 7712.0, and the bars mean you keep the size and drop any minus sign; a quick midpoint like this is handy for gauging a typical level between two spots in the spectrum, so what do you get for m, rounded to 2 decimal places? 5.81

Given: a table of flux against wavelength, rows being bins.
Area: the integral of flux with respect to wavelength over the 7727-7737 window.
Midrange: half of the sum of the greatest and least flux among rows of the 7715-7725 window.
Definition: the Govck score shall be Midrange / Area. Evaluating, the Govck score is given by 0.1125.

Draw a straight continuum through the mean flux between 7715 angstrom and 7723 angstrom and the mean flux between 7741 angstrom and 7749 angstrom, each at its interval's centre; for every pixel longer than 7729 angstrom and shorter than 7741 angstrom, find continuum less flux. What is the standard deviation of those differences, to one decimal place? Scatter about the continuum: 0.2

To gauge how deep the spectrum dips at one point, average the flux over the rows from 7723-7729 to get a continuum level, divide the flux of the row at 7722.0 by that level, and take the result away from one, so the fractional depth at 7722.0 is -0.099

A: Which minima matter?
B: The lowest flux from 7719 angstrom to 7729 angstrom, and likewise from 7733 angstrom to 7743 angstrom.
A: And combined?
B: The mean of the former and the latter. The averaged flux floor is 5.10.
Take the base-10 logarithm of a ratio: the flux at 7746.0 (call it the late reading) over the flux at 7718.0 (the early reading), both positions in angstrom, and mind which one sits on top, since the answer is 0.059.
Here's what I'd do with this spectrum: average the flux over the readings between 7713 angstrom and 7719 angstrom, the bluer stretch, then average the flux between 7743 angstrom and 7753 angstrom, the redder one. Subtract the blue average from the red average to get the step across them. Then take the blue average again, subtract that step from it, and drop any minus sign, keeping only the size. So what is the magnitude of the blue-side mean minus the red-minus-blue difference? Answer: 5.8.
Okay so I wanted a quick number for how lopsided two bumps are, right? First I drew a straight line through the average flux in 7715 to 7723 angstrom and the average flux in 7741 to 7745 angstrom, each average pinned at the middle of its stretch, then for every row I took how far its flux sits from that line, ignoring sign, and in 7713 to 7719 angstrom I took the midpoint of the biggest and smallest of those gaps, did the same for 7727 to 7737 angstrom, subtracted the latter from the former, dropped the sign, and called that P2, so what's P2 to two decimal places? 0.10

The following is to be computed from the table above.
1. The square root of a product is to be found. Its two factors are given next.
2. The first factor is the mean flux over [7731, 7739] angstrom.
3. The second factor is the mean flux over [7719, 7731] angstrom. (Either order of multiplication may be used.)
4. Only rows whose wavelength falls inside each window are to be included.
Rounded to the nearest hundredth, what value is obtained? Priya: 5.84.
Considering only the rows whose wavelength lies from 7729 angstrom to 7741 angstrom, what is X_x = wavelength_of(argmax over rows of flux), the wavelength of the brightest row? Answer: 7738.0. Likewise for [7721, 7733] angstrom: 7724.0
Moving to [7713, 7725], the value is 7720.0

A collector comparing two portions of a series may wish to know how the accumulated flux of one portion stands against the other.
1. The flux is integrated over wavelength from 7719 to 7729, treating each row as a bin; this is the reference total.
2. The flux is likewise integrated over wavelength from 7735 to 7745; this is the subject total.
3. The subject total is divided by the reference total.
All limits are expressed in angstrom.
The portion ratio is 0.98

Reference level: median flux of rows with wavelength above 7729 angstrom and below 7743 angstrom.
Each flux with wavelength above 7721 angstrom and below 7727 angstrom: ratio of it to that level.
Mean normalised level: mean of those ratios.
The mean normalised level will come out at 1.03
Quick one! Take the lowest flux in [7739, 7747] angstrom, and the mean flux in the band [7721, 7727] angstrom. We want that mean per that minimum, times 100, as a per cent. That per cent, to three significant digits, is 106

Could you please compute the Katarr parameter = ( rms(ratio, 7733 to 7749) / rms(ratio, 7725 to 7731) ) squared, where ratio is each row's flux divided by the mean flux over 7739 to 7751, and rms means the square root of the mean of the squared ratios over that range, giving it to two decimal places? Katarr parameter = 1.25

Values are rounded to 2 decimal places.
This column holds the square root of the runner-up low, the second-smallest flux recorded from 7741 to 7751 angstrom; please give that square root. 2.37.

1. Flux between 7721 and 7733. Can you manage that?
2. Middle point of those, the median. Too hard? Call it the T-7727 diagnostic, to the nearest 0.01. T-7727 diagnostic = 5.80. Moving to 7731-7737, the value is 5.85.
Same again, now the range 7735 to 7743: 5.78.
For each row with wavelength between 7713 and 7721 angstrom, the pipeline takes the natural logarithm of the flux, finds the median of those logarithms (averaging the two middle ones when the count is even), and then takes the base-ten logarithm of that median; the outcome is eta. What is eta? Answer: 0.254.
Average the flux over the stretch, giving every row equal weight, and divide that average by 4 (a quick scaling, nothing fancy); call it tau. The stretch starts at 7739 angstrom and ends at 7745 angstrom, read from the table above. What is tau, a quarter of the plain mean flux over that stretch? 1.44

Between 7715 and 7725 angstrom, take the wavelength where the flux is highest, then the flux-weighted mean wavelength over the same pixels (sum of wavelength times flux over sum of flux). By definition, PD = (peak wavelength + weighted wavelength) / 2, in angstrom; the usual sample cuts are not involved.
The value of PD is 7720.1 angstrom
